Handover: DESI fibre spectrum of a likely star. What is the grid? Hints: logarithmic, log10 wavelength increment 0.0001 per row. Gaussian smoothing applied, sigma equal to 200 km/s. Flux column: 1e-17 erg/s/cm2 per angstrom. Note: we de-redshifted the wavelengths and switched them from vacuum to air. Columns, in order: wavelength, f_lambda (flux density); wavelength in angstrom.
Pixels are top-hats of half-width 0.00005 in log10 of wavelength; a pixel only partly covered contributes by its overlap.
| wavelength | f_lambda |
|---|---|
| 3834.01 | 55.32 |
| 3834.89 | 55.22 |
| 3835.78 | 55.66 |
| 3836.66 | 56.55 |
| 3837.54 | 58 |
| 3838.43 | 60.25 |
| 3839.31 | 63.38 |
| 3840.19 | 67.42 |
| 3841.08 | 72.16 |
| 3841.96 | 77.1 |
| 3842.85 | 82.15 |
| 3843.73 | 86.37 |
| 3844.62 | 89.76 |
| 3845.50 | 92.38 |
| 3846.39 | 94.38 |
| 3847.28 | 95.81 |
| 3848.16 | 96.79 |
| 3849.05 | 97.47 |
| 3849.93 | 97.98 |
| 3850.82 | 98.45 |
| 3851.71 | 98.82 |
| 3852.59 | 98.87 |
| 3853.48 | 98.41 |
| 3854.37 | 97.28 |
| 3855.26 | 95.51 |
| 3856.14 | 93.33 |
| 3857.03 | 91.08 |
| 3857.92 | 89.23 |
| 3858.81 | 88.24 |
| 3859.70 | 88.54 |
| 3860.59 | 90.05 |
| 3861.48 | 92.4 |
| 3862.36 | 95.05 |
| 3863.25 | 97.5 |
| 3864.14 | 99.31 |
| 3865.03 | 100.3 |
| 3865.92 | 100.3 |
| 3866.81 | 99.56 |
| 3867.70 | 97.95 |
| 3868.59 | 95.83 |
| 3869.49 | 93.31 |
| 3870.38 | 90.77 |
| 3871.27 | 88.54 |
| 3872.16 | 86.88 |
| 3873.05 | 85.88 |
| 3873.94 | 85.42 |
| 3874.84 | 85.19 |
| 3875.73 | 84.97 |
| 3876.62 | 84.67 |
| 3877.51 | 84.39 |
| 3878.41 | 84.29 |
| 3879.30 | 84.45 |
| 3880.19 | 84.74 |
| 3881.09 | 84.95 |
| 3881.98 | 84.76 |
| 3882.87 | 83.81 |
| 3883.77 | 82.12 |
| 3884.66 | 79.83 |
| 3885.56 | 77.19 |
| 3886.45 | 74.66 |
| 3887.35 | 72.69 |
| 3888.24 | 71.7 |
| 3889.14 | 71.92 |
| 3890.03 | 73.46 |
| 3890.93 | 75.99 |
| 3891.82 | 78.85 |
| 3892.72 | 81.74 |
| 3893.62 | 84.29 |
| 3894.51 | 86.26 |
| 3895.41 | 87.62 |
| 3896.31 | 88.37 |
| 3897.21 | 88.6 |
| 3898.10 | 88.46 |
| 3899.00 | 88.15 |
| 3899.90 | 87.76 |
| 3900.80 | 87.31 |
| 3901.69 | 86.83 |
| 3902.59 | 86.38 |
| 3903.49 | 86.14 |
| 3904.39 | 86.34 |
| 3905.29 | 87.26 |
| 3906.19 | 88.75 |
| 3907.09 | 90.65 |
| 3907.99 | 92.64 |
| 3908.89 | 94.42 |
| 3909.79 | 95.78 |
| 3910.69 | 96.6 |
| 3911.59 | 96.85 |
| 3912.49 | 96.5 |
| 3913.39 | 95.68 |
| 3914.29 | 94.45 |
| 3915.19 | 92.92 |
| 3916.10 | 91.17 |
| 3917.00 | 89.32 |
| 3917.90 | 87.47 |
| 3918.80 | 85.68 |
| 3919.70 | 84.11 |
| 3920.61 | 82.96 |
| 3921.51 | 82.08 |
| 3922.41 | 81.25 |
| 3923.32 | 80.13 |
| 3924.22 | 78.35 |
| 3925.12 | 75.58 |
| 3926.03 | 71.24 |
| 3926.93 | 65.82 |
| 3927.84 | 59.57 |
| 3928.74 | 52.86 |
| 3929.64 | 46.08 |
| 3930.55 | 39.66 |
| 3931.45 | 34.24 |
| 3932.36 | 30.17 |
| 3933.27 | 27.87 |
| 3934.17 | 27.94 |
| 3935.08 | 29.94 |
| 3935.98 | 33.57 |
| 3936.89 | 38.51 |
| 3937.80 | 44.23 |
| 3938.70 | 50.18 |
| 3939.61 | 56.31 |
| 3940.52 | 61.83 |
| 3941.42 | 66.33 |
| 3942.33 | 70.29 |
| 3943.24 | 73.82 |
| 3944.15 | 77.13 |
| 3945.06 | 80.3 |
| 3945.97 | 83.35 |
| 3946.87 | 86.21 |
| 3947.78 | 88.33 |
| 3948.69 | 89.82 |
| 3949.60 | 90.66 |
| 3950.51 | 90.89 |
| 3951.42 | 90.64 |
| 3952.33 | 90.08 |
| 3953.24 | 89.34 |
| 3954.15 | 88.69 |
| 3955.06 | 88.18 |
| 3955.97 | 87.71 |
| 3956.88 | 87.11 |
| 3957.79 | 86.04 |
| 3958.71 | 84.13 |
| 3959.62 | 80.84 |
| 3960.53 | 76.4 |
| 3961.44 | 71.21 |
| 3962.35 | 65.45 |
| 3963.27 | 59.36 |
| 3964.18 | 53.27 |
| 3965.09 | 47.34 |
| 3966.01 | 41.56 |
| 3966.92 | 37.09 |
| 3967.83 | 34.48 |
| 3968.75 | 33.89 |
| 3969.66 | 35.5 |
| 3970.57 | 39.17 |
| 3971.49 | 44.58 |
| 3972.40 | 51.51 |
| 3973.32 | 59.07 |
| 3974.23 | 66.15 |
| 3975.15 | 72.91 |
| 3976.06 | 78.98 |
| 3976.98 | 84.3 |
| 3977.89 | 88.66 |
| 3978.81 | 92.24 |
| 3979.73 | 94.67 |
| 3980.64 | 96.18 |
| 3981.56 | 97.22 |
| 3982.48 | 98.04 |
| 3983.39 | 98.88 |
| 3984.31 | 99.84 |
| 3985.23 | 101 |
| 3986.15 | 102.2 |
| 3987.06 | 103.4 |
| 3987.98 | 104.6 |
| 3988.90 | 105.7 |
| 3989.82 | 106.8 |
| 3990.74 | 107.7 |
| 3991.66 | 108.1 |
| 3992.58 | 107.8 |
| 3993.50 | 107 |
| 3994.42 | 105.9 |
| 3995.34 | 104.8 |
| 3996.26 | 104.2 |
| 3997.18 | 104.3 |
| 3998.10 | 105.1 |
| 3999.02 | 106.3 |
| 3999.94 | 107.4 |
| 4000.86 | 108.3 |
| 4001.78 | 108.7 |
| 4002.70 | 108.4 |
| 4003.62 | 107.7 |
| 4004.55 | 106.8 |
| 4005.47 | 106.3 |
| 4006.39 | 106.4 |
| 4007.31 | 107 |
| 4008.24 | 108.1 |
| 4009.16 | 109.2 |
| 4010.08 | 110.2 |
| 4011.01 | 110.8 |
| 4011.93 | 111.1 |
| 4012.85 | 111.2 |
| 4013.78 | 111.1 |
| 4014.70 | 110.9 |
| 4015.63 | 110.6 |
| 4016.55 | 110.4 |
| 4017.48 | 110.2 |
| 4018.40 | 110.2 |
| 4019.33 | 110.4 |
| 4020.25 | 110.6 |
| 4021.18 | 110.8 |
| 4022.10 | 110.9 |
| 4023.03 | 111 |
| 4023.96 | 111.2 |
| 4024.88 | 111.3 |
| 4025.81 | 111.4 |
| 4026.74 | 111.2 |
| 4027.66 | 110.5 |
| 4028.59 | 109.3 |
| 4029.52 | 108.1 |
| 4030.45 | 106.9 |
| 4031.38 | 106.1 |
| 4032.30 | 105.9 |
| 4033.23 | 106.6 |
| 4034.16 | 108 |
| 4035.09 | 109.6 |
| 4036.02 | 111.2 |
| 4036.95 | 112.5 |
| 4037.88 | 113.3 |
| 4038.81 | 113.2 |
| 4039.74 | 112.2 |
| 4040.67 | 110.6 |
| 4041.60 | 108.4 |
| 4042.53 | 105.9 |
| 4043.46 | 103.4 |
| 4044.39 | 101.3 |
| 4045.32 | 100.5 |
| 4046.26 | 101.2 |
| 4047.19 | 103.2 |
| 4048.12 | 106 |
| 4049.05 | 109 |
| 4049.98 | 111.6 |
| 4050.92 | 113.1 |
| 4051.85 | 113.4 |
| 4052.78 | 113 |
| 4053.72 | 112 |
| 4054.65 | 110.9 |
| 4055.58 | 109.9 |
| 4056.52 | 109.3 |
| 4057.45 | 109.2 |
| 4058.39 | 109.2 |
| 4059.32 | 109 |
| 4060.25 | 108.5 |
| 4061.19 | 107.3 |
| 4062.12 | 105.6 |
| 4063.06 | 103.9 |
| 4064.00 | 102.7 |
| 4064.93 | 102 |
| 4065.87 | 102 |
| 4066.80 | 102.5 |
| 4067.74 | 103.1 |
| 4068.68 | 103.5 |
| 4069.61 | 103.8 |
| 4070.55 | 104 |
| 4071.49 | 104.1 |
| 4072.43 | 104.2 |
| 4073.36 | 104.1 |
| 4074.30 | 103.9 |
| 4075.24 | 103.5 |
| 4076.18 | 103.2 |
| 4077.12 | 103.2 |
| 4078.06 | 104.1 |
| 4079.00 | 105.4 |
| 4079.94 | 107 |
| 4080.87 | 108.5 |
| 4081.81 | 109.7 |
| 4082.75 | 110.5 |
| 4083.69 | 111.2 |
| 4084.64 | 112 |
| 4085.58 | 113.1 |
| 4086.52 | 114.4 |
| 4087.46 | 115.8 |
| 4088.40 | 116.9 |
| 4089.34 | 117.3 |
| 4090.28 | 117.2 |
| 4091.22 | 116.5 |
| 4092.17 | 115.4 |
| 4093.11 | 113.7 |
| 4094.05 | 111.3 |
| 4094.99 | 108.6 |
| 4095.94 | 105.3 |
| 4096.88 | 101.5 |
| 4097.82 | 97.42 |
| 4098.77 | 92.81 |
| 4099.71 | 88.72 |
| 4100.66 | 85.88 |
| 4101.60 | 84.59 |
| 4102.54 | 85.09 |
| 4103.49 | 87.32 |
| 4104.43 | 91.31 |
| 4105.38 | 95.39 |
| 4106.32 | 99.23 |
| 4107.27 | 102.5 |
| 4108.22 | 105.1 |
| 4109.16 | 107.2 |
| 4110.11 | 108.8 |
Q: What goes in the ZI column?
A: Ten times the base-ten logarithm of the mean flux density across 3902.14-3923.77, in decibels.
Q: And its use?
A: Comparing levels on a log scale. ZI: 19.5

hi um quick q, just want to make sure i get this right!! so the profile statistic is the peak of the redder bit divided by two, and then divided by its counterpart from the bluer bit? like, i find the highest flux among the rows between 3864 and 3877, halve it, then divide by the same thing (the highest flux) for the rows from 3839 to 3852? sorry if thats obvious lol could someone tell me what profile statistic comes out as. 0.507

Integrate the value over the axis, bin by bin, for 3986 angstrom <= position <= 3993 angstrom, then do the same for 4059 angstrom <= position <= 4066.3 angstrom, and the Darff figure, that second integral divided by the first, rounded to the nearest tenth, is 1.0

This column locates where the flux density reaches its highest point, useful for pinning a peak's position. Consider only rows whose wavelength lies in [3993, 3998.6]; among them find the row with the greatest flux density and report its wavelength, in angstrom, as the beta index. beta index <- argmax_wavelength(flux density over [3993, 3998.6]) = 3993.50 angstrom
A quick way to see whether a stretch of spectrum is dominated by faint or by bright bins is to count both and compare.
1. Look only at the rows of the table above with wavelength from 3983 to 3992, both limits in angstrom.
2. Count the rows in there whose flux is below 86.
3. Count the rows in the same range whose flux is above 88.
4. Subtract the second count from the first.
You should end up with -10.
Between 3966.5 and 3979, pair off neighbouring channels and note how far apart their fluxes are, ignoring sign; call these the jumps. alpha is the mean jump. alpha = 4.7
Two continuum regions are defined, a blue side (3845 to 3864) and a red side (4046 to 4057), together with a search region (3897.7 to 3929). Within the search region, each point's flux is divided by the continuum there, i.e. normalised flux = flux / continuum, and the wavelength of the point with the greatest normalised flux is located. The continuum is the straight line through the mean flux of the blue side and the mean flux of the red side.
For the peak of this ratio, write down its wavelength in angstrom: 3911.59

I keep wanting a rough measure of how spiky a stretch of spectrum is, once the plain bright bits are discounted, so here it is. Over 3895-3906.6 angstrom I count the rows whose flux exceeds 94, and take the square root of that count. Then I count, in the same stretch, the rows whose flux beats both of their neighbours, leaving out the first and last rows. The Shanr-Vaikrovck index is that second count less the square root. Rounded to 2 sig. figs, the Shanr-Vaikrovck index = 1.0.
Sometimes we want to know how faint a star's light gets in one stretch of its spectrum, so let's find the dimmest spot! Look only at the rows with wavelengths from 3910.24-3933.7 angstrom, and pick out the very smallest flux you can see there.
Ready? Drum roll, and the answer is 27.87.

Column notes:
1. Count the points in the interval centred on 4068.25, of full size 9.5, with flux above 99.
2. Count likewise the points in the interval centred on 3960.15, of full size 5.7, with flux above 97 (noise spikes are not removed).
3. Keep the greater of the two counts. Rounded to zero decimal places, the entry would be 10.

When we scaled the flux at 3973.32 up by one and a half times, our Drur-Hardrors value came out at 89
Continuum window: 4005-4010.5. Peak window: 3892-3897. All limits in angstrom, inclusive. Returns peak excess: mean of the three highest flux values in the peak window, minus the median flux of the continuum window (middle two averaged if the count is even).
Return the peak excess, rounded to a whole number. -20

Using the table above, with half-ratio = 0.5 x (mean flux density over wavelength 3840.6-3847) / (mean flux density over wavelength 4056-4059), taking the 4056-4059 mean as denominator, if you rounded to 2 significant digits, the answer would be 0.39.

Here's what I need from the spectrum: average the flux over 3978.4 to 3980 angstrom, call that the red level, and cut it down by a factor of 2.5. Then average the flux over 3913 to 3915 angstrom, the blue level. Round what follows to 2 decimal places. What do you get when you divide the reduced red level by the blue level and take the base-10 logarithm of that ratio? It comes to -0.41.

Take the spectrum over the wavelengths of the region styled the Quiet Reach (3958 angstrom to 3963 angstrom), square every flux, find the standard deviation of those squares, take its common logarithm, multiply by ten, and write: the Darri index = 30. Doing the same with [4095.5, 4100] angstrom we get 31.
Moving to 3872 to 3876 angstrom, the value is 21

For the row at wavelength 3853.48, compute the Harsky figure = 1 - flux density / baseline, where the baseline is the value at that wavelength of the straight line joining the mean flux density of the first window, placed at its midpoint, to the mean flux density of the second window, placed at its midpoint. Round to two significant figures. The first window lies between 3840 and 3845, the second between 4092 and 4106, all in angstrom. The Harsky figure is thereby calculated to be -0.23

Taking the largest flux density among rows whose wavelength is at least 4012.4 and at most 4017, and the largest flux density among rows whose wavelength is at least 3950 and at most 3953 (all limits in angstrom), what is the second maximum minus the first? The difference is -20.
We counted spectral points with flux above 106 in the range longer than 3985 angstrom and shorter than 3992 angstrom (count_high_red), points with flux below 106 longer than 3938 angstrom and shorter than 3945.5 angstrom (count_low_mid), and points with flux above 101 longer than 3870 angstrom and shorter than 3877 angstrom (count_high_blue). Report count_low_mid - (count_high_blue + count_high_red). 5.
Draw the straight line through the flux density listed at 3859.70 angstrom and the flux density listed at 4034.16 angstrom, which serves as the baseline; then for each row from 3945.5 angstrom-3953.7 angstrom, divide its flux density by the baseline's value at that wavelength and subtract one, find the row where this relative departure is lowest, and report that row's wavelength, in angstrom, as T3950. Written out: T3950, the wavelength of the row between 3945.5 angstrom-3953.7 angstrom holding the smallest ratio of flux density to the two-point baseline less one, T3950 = 3945.97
